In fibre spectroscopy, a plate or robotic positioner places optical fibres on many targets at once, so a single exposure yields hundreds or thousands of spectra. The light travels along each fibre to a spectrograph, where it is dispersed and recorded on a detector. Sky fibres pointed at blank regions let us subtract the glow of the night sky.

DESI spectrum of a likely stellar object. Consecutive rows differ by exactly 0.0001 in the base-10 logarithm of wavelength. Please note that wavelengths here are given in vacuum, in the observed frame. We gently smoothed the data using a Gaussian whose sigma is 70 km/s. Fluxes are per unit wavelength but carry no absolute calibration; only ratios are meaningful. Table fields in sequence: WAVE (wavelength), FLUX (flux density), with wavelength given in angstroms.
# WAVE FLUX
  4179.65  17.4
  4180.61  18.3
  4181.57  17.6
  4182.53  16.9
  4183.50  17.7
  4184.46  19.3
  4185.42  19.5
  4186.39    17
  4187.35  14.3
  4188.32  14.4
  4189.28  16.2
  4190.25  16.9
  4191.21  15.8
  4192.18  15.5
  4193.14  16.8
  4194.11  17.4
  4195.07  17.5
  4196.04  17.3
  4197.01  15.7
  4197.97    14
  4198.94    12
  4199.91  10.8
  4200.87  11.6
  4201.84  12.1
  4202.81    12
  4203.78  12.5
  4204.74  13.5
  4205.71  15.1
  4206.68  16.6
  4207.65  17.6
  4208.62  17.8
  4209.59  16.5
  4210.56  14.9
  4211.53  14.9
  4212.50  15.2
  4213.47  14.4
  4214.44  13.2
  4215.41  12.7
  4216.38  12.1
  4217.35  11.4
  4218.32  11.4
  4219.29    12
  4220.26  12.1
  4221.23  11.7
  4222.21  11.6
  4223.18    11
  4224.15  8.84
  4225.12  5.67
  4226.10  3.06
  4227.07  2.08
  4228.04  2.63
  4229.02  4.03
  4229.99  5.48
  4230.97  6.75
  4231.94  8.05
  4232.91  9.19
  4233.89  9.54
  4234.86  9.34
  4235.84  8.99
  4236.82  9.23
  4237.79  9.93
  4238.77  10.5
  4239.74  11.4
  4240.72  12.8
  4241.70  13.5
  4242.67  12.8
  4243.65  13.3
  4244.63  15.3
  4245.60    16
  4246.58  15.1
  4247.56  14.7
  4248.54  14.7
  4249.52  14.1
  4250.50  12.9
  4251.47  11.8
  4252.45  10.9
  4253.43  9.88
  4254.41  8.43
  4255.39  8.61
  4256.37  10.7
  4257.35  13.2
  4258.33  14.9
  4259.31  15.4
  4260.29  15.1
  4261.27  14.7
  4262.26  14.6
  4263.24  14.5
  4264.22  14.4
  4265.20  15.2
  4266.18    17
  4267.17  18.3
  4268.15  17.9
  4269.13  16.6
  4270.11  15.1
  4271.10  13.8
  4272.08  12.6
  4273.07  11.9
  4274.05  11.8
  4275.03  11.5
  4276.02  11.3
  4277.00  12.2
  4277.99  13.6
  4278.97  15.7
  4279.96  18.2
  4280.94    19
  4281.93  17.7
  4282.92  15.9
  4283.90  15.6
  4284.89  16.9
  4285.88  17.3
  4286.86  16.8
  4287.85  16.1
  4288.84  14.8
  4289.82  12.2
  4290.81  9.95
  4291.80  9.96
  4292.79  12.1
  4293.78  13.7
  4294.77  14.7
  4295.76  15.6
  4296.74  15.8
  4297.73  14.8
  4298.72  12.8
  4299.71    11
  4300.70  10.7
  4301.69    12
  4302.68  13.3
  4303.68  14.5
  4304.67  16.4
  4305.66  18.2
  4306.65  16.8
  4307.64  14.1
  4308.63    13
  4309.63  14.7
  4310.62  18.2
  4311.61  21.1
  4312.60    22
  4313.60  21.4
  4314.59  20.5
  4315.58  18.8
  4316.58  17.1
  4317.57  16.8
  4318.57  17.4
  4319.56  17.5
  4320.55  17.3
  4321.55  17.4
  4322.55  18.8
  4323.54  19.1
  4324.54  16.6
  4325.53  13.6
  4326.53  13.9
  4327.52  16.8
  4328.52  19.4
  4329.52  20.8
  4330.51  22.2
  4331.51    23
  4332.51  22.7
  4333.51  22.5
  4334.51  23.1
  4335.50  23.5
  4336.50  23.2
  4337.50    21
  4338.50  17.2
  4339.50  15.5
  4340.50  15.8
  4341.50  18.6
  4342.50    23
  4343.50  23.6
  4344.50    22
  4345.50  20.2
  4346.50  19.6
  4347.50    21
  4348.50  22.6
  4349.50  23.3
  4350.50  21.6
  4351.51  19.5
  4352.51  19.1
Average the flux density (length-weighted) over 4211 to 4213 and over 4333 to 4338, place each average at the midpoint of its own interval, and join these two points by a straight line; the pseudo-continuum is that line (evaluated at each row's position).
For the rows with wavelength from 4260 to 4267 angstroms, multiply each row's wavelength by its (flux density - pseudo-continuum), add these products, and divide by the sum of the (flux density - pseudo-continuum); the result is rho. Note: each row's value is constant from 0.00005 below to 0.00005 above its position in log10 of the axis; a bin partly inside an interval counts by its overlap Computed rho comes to 4263.0 angstroms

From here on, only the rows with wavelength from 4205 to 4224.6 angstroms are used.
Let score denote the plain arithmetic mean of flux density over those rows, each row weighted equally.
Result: 13.6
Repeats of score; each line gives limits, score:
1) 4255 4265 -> 13.6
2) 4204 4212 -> 15.9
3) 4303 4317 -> 17.6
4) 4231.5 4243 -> 10.4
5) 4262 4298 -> 14.7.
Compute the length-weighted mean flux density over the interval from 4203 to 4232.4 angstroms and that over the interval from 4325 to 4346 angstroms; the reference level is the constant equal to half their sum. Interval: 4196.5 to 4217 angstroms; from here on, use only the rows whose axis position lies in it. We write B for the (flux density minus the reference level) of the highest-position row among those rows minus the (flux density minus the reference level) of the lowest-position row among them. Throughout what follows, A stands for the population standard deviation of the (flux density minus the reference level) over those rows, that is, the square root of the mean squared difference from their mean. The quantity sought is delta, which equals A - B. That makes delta 6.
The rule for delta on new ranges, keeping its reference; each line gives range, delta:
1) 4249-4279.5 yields 1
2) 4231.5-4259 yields -4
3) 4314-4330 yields 2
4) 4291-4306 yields -6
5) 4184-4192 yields 5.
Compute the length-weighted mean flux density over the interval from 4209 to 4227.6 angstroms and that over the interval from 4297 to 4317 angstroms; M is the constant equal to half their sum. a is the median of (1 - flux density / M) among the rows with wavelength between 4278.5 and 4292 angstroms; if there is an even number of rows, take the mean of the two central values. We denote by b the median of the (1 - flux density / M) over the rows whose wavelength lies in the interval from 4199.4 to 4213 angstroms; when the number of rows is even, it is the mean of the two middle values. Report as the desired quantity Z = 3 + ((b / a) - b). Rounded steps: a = -0.2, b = -0.09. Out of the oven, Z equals 3.6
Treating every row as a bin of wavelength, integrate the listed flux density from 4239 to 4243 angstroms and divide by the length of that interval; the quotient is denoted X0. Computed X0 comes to 12.5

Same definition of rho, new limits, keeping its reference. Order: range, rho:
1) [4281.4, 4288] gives 4285.0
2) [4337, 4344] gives 4339.7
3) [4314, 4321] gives 4318.1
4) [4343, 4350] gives 4346.6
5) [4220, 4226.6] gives 4224.1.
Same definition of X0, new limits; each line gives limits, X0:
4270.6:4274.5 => 12.5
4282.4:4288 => 16.5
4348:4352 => 21.7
